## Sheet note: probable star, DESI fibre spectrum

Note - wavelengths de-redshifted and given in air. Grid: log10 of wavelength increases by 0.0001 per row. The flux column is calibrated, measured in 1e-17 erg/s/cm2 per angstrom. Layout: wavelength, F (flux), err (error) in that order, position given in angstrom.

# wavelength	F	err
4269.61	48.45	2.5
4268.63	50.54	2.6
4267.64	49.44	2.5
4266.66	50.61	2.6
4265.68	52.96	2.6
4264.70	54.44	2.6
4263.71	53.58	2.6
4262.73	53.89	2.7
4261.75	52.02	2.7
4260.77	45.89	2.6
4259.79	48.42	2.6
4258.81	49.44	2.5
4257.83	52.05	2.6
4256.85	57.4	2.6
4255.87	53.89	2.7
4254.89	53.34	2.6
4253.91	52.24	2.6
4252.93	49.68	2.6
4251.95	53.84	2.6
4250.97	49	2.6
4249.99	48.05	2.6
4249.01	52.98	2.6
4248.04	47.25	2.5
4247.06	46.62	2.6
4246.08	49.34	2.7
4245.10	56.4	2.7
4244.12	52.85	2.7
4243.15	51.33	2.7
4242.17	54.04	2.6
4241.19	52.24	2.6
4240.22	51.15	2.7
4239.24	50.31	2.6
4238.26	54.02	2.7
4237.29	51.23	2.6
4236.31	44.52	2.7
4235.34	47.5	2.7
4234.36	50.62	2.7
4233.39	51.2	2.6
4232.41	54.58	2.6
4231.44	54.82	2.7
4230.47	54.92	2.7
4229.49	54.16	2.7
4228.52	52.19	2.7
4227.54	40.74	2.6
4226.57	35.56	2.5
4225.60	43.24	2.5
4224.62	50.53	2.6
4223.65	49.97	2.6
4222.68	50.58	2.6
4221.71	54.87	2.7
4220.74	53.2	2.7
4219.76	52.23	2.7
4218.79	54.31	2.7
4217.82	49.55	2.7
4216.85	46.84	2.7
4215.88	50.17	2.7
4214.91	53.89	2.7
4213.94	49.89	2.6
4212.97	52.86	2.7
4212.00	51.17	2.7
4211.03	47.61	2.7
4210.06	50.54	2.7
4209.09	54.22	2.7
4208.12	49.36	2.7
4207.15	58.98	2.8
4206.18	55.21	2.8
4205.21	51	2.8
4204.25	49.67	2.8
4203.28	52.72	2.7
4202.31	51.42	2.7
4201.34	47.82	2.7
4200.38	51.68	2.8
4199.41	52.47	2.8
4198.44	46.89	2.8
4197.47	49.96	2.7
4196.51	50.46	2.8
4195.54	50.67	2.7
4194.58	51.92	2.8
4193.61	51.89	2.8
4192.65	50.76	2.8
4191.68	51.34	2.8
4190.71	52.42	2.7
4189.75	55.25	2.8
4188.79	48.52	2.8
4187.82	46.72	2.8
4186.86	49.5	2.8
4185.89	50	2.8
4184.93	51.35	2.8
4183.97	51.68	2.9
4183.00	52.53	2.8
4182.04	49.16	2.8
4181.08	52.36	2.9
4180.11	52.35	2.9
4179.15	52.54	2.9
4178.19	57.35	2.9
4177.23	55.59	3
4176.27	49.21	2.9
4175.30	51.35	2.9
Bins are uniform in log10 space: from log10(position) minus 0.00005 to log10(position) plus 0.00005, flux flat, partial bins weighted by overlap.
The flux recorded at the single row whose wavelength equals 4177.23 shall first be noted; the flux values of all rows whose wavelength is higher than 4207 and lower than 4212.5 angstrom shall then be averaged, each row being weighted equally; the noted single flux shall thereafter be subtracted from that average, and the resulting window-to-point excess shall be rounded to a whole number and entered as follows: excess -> -4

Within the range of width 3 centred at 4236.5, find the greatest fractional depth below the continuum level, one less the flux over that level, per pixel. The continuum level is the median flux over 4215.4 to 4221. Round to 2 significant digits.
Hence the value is 0.13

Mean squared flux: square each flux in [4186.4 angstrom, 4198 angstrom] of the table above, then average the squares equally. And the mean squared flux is 2583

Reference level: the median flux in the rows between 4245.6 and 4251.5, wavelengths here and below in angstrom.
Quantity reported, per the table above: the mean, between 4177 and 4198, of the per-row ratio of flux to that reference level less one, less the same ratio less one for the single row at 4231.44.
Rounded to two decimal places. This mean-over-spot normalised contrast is -0.07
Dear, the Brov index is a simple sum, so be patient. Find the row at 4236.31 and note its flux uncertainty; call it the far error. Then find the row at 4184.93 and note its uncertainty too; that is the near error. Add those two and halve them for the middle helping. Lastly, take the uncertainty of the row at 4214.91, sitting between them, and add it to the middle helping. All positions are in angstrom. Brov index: 5.450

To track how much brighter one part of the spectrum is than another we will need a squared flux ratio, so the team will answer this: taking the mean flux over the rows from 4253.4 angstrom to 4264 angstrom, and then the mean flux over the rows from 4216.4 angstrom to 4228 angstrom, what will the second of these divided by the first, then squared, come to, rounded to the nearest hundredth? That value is 0.87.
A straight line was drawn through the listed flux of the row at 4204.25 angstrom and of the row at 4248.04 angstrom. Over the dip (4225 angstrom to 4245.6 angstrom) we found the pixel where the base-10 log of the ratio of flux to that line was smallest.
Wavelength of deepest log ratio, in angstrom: 4226.57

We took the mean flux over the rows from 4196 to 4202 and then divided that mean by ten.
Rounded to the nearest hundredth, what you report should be 4.99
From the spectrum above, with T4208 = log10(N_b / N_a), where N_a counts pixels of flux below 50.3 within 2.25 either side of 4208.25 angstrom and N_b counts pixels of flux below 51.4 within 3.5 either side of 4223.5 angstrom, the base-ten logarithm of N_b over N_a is 0.70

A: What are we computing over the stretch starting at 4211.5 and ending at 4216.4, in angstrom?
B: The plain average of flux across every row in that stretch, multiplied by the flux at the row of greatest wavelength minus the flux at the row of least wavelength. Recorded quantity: -52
